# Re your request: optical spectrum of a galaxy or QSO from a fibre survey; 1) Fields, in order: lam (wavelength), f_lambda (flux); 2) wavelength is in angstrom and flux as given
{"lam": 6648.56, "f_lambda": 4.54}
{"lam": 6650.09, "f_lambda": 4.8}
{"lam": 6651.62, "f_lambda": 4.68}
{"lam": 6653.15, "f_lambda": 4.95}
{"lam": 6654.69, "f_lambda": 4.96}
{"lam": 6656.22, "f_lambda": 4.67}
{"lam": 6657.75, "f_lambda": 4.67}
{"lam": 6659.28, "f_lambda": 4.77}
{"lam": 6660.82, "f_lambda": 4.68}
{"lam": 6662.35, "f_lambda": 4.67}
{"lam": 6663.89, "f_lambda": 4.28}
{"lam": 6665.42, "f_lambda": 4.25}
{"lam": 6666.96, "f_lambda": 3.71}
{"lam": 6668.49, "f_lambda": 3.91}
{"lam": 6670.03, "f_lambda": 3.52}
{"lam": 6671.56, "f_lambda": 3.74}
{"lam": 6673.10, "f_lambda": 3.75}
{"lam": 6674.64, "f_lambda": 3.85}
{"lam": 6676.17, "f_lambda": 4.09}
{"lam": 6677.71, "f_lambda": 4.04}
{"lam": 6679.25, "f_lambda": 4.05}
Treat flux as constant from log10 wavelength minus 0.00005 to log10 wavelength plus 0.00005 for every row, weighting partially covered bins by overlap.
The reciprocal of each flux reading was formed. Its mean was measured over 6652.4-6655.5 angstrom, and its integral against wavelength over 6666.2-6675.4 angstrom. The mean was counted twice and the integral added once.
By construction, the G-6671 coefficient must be 2.9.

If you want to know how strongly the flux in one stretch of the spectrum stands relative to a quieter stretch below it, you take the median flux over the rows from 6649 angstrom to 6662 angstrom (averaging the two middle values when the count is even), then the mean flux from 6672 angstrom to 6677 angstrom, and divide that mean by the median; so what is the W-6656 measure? 0.82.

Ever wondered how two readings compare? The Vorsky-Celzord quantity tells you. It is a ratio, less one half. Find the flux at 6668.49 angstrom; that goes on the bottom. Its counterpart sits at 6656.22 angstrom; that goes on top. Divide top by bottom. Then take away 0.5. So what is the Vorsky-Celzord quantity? 0.69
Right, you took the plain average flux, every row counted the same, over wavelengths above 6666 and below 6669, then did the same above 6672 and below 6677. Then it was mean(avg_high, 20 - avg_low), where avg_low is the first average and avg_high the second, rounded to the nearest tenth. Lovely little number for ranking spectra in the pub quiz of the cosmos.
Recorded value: 10.0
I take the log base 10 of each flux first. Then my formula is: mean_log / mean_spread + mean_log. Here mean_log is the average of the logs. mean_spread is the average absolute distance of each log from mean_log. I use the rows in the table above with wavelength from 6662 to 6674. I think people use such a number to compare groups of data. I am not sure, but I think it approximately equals 18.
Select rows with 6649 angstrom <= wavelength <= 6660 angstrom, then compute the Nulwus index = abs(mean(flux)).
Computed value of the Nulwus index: 4.8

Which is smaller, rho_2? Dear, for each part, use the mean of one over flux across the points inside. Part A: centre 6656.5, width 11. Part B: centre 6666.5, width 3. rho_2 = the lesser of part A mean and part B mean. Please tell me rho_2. 0.210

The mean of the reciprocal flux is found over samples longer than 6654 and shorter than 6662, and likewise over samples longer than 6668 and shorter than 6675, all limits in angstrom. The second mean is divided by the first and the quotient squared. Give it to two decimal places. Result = 1.60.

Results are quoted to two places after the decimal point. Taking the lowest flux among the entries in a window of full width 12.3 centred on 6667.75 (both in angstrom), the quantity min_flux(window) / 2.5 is 1.41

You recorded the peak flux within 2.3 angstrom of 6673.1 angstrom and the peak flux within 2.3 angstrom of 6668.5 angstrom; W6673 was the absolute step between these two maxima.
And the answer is 0.06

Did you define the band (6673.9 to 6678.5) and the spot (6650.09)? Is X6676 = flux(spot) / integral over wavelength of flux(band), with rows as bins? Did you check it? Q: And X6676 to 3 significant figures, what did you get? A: 0.261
